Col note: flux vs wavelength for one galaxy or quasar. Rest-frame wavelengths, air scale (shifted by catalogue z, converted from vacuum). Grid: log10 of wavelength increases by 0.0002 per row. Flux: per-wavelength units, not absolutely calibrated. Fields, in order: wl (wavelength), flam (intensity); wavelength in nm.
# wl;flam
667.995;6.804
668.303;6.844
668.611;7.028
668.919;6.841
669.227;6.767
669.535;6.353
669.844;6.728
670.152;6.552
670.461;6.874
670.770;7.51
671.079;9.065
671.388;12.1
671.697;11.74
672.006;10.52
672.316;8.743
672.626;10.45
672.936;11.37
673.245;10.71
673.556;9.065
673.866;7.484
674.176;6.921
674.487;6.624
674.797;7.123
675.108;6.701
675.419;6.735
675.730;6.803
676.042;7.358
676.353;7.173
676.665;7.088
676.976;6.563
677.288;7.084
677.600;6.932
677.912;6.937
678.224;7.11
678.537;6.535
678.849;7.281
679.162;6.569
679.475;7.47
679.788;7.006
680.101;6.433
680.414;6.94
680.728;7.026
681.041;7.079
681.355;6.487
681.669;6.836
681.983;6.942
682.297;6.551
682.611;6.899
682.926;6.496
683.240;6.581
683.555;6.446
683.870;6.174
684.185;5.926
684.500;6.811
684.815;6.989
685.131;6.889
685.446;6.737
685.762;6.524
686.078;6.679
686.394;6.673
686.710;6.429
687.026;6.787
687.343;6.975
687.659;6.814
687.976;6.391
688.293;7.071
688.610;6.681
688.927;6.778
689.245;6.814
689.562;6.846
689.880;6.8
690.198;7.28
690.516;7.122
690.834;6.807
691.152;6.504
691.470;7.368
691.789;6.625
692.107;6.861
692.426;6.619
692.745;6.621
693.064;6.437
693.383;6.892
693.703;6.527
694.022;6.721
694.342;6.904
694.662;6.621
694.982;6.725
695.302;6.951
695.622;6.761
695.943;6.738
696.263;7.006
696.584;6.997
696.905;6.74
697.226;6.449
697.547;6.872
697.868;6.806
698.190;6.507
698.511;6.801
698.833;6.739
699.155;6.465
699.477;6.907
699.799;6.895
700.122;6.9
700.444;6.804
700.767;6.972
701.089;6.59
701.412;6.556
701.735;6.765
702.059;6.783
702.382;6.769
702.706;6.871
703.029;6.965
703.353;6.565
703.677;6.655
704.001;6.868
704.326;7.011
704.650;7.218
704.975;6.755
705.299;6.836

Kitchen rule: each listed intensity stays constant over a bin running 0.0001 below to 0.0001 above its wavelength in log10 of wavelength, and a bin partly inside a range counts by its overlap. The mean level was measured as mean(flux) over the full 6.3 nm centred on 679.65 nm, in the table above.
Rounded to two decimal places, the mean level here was 6.89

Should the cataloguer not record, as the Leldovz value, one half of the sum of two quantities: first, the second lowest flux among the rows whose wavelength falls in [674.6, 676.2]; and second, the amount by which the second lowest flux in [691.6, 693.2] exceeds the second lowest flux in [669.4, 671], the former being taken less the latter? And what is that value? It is 3.40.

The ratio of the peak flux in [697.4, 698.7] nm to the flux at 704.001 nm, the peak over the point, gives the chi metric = 1.00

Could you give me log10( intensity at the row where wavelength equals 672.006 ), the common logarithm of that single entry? 1.02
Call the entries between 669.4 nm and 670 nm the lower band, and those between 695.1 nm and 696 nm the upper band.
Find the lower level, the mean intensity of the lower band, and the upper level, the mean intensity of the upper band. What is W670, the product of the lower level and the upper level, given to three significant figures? 44.6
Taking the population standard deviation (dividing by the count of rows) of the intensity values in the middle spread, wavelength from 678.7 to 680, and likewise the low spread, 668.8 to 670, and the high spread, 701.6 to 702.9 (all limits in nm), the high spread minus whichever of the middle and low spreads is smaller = -0.15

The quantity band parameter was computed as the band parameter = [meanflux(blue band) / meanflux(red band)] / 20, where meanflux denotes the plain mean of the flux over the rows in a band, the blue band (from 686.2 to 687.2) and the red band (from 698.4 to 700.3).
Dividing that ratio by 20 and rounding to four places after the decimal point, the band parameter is 0.0489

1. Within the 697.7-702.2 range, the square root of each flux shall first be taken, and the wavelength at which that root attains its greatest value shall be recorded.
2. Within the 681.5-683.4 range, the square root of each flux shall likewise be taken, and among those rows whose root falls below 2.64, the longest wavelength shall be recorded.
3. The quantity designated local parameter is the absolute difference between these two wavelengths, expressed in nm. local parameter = 17.53 nm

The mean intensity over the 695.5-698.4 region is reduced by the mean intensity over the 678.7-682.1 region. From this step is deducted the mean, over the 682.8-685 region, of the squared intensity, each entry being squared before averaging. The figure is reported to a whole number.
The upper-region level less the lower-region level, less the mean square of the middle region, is -42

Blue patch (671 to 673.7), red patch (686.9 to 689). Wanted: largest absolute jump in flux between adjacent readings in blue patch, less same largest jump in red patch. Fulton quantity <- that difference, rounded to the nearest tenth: 2.4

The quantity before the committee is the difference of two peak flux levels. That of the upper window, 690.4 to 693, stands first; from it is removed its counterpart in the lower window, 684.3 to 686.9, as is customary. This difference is 0.38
